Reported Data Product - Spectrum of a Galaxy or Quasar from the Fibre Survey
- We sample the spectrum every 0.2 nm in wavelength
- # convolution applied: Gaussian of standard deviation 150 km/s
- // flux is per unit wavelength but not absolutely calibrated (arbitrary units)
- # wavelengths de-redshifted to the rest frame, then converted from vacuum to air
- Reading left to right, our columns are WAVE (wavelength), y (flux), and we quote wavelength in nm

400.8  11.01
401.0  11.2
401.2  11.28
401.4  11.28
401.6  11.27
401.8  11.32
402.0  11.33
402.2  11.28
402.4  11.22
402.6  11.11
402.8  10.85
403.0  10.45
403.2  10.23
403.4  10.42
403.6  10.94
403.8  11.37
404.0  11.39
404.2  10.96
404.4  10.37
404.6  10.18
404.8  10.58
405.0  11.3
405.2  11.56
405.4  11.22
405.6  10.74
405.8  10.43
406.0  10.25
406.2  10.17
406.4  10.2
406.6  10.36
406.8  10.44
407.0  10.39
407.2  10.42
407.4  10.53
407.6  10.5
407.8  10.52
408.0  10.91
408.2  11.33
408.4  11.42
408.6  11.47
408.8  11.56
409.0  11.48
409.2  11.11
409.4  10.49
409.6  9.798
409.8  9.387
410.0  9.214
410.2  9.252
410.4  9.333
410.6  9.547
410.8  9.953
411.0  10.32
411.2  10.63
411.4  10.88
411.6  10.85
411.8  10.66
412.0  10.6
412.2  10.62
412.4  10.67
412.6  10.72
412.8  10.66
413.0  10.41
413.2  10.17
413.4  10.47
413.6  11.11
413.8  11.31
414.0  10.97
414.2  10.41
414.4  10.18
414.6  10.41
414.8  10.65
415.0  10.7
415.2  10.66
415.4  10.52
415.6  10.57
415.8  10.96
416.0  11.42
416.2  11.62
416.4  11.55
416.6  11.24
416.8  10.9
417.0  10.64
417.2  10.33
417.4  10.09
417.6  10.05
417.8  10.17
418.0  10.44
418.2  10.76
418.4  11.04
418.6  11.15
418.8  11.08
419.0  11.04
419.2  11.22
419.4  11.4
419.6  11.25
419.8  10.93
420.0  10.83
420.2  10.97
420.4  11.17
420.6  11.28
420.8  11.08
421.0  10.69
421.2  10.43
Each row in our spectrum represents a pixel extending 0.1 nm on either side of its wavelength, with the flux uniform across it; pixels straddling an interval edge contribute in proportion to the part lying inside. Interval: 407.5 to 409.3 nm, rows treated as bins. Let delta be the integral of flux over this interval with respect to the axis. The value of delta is 20.1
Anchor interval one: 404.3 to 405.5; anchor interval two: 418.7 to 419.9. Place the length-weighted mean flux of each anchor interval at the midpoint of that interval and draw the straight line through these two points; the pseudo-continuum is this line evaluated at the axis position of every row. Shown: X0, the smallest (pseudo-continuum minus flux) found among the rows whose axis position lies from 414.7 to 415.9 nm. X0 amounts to 0.12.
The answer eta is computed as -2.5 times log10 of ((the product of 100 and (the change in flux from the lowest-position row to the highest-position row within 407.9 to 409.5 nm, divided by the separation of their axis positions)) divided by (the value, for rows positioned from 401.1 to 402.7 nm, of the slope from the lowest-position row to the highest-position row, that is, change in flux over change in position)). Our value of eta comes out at -6.0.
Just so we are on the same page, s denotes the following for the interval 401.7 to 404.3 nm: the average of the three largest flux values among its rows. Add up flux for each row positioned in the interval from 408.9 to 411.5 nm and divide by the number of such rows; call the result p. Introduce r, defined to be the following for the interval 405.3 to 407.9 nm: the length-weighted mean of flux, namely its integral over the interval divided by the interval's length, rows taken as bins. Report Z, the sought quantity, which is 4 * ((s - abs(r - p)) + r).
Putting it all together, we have 85.9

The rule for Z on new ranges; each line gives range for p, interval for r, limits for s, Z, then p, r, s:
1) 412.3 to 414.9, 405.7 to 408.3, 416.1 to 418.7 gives 87.3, 10.6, 10.50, 11.47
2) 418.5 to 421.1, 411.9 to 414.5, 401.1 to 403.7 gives 86.0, 11.1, 10.64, 11.31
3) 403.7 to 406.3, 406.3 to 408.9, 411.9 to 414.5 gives 87.5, 10.8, 10.77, 11.13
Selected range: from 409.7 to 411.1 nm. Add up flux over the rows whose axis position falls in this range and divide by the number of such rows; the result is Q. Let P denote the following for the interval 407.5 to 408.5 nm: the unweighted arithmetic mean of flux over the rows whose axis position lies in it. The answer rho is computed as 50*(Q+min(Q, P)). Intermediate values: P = 10.9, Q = 9.6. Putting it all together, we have 957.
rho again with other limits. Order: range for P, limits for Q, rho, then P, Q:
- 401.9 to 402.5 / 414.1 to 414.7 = 1033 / 11.3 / 10.3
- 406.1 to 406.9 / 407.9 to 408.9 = 1082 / 10.3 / 11.3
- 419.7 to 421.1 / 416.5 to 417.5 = 1064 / 11.0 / 10.6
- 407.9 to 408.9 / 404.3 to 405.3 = 1080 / 11.3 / 10.8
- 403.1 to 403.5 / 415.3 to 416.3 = 1067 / 10.3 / 11.0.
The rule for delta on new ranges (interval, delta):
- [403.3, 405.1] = 19.5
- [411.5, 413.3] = 19.1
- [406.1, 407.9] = 18.7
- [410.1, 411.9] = 18.3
